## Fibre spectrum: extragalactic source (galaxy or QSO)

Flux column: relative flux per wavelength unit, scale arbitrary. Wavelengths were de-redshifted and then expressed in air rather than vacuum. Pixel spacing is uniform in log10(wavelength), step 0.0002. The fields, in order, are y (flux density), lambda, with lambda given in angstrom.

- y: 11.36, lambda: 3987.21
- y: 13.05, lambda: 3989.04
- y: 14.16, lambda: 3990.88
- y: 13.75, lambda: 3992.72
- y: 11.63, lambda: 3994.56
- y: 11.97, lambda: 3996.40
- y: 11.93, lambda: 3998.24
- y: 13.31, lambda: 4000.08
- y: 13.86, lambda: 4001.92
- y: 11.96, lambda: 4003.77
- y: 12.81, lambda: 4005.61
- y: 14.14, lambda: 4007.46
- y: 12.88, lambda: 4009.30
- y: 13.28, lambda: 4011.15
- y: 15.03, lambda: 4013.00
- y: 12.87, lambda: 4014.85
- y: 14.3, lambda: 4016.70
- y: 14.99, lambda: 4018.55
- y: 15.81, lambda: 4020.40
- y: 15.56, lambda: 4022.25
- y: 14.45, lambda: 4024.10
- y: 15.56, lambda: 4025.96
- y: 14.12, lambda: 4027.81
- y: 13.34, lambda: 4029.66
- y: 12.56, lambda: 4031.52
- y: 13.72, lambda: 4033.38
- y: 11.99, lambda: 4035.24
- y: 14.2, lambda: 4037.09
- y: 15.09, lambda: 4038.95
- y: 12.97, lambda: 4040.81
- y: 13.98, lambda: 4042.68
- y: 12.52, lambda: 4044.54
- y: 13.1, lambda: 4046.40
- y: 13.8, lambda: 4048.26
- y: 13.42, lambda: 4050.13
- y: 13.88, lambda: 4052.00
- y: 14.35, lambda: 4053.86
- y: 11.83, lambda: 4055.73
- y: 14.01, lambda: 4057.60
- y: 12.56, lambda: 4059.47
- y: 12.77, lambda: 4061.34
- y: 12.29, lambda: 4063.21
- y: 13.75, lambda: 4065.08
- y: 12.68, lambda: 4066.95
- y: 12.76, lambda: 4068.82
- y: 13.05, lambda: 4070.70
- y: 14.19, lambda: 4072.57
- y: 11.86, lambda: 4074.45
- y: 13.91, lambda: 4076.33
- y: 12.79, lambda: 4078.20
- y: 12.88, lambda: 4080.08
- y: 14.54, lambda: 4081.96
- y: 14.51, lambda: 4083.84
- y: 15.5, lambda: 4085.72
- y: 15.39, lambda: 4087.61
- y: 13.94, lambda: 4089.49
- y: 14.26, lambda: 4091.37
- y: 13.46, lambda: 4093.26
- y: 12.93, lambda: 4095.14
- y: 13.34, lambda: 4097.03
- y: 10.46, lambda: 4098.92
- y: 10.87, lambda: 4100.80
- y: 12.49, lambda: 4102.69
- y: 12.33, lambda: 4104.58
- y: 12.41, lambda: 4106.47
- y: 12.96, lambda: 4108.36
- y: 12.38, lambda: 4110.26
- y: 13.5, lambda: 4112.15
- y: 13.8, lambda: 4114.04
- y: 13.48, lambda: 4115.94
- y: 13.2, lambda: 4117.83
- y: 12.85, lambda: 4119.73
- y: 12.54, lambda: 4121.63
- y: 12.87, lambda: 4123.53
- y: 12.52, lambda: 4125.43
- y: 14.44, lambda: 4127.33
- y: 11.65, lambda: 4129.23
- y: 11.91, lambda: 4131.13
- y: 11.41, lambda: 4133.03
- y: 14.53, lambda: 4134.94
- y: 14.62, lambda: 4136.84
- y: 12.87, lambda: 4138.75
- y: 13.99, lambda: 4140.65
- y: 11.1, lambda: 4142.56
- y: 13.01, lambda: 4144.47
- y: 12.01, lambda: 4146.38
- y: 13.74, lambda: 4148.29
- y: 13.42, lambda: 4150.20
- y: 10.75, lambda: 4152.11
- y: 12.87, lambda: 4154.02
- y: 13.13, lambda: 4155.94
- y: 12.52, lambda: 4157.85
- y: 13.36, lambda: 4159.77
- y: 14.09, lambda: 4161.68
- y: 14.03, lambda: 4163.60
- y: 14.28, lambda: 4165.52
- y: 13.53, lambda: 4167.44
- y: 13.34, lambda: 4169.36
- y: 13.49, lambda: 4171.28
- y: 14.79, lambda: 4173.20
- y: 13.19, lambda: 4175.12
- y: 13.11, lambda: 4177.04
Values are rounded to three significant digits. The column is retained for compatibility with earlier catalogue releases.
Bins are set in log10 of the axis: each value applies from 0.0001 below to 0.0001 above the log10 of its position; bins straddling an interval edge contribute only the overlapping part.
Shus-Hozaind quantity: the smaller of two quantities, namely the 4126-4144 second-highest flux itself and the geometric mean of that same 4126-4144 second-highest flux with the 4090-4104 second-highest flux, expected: 14.0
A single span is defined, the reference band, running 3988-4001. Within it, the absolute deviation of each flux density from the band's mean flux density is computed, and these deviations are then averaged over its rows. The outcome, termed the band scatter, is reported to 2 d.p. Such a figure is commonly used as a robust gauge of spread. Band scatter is 0.84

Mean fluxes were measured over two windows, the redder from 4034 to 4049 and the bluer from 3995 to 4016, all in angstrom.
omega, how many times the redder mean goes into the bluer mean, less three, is -2.03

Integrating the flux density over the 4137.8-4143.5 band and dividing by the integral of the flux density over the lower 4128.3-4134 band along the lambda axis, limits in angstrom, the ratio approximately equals 1.09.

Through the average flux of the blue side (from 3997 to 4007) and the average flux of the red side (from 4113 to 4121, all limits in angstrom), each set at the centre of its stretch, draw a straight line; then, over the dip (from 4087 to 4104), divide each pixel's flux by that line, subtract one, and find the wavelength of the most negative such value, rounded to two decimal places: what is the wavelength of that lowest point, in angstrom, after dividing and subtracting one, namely 4098.92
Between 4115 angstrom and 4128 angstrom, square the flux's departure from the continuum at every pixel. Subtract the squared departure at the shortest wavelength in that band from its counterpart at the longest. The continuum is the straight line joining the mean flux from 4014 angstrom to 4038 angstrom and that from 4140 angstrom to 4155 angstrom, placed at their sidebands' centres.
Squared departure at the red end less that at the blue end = 2.3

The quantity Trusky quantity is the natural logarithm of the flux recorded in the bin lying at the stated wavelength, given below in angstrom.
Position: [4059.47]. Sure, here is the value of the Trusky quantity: 2.53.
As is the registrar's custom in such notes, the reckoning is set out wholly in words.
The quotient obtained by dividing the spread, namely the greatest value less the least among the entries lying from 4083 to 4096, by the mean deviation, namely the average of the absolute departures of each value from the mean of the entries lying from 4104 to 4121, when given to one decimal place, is 5.7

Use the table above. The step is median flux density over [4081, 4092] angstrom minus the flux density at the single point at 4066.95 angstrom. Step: 1.8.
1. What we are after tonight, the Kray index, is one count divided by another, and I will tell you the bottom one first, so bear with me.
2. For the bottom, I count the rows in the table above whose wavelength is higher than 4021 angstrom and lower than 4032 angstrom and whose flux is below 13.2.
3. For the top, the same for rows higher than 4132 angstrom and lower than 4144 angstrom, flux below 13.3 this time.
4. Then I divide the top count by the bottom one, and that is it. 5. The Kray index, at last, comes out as 3.0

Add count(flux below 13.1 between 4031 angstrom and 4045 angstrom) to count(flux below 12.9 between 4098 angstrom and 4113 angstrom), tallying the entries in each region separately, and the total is 10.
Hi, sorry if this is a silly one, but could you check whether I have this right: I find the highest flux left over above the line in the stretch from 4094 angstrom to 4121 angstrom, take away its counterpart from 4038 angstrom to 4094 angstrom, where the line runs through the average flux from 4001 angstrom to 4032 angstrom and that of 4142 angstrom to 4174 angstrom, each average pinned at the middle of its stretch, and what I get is -1.5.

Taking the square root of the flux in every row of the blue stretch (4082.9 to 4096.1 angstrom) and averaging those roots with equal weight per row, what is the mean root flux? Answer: 3.78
